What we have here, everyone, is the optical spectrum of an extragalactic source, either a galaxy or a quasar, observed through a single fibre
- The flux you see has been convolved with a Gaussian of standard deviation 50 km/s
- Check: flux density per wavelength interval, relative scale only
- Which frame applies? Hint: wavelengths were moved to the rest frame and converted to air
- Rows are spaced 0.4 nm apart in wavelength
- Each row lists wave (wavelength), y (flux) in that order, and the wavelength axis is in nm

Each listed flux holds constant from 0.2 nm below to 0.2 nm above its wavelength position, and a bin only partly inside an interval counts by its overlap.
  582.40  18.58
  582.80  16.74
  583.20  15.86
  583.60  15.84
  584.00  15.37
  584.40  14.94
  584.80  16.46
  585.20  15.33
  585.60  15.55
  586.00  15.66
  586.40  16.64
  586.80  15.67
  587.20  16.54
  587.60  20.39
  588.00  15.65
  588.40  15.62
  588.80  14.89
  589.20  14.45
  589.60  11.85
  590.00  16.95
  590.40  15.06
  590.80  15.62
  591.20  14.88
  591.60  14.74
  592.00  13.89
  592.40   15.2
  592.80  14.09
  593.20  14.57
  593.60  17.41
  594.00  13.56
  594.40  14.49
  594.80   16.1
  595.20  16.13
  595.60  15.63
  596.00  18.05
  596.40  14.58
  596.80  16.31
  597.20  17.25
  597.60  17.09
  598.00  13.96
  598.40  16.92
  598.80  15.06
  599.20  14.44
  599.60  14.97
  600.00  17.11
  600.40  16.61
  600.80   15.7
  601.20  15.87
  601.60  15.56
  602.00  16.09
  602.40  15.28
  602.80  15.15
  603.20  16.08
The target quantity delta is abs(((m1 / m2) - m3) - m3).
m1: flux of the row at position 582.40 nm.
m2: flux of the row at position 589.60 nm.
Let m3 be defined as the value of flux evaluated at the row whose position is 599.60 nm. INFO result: 28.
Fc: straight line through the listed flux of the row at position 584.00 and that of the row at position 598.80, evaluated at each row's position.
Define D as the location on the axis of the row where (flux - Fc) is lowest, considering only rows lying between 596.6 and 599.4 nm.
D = 598.00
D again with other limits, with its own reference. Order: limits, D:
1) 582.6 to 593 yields 589.60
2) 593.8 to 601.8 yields 594.00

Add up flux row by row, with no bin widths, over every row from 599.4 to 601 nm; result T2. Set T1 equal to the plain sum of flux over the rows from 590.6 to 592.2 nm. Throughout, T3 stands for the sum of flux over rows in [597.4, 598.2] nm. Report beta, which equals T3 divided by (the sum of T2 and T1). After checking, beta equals 0.25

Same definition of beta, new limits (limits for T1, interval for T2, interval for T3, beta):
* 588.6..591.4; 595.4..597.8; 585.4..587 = 0.31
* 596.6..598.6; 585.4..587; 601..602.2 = 0.33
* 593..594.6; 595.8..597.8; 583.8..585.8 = 0.54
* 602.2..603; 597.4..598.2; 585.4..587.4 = 1.30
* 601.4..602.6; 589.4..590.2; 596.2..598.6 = 1.27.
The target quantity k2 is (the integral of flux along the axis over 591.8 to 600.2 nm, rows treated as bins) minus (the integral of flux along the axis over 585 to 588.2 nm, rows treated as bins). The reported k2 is 78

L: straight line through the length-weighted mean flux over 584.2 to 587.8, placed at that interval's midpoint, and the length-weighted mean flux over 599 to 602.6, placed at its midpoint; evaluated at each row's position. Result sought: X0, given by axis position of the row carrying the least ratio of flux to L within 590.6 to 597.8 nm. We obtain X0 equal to 594.00 nm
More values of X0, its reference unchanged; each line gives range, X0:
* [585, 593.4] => 589.60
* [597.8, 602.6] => 598.00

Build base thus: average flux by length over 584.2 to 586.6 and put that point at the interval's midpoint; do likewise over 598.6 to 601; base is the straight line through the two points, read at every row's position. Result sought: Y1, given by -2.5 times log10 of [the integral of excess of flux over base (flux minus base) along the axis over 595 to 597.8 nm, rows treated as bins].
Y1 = -0.8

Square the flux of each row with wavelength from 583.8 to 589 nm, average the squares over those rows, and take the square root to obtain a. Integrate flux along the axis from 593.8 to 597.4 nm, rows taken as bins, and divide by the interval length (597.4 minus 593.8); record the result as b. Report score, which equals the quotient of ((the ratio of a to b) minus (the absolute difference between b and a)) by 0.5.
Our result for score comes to 1.4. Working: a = 16.1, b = 15.79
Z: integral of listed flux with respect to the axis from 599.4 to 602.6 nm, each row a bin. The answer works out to 51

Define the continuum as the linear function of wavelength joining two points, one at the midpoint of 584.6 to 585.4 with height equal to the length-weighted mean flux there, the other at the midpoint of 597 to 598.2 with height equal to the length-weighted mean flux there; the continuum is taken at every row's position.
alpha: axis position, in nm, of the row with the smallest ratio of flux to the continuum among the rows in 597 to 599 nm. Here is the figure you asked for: 598.00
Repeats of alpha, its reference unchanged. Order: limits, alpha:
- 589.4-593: 589.60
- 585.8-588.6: 588.40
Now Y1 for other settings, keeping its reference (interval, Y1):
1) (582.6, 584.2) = 1.4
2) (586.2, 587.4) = 0.5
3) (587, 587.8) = -0.8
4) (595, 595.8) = 2.0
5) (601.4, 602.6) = 4.6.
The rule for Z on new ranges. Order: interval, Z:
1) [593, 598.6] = 89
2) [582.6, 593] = 162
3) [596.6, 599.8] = 50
